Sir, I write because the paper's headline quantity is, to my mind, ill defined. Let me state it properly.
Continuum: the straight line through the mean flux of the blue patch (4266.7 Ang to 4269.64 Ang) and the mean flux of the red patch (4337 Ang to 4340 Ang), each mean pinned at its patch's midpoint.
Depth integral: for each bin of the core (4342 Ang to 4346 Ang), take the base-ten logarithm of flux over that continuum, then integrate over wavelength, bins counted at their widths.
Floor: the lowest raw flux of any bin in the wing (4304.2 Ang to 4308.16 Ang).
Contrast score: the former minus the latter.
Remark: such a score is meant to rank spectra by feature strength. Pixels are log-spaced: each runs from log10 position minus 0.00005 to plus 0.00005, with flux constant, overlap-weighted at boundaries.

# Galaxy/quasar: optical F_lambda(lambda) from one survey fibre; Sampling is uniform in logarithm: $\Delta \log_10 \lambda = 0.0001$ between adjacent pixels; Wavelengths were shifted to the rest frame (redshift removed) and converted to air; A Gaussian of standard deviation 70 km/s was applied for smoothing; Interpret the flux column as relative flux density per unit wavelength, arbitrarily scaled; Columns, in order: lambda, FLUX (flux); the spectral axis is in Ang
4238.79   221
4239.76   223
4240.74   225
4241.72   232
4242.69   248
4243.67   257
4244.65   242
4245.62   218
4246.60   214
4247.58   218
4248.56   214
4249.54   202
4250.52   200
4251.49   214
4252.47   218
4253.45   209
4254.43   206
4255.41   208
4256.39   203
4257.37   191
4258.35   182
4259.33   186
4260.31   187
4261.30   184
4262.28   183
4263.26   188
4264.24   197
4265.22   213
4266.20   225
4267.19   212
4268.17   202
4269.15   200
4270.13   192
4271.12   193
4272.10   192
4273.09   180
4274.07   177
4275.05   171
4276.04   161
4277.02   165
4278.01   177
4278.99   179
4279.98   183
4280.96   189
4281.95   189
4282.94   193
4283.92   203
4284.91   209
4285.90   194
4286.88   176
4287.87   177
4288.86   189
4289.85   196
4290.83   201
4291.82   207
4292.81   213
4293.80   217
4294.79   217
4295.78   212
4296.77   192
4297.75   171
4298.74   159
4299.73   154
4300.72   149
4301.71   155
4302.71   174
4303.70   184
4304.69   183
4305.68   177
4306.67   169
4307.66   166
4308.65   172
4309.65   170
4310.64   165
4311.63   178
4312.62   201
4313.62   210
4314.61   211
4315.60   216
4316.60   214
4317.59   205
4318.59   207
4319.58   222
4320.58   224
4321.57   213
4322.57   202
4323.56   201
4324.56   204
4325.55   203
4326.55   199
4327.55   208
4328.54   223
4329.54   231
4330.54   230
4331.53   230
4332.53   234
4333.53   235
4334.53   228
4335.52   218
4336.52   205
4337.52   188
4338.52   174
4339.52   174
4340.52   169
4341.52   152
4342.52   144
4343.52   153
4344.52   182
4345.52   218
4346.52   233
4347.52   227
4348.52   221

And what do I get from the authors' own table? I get -166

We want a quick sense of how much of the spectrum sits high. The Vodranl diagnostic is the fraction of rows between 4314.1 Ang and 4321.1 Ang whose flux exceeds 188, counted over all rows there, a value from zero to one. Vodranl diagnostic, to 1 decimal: 1.0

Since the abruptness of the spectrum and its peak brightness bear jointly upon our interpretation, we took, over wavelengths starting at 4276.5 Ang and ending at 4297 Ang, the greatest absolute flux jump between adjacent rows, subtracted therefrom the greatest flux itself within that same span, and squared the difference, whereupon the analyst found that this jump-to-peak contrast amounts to 38809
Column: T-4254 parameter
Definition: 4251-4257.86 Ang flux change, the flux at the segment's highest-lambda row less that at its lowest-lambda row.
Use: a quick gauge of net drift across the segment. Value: -23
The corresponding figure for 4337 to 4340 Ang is -14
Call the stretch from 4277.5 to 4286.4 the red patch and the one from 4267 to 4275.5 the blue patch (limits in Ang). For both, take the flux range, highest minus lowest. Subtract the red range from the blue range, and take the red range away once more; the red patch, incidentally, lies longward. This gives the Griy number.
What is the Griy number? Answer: -23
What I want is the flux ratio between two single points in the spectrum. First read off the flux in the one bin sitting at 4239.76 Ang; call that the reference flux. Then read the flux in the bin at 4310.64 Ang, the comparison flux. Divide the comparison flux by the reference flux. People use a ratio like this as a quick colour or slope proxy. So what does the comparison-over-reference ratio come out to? 0.74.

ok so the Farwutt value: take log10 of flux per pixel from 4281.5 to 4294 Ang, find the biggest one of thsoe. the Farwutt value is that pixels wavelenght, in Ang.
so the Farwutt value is 4293.80 Ang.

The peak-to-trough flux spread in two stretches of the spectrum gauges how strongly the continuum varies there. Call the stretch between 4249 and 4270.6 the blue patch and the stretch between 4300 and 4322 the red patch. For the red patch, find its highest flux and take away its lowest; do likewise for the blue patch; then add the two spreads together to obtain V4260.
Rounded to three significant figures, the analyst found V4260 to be 118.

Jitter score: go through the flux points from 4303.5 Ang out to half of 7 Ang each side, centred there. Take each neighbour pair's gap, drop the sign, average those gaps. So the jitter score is 8.3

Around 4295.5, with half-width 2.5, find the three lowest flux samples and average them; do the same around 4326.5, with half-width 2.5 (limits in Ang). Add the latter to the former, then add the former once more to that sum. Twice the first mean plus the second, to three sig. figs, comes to 585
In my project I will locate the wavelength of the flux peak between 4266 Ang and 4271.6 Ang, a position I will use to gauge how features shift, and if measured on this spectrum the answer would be 4266.20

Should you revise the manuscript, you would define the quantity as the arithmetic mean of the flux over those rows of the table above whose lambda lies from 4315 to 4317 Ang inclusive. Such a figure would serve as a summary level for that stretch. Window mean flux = 215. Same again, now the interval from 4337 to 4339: 181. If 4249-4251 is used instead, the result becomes 201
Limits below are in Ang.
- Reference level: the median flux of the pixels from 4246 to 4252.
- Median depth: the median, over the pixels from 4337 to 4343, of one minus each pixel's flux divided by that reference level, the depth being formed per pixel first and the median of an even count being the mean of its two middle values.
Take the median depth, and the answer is 0.20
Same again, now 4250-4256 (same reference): 0.03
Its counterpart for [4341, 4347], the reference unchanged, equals 0.22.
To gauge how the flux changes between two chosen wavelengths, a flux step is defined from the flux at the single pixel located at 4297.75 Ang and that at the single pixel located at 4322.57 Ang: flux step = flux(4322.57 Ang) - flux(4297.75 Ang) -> 31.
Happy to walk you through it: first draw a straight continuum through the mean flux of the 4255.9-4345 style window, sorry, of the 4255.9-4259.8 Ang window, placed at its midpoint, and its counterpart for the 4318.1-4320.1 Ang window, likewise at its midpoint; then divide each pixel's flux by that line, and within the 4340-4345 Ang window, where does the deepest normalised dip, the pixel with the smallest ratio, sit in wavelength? 4342.52 Ang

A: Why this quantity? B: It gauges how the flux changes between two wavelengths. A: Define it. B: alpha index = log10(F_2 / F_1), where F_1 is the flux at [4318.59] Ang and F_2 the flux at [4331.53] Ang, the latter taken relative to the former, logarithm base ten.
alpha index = 0.05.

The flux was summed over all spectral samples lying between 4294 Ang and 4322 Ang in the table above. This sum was 5270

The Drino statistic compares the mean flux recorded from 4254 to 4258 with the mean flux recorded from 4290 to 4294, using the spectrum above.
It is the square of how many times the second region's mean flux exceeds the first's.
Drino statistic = 1.1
